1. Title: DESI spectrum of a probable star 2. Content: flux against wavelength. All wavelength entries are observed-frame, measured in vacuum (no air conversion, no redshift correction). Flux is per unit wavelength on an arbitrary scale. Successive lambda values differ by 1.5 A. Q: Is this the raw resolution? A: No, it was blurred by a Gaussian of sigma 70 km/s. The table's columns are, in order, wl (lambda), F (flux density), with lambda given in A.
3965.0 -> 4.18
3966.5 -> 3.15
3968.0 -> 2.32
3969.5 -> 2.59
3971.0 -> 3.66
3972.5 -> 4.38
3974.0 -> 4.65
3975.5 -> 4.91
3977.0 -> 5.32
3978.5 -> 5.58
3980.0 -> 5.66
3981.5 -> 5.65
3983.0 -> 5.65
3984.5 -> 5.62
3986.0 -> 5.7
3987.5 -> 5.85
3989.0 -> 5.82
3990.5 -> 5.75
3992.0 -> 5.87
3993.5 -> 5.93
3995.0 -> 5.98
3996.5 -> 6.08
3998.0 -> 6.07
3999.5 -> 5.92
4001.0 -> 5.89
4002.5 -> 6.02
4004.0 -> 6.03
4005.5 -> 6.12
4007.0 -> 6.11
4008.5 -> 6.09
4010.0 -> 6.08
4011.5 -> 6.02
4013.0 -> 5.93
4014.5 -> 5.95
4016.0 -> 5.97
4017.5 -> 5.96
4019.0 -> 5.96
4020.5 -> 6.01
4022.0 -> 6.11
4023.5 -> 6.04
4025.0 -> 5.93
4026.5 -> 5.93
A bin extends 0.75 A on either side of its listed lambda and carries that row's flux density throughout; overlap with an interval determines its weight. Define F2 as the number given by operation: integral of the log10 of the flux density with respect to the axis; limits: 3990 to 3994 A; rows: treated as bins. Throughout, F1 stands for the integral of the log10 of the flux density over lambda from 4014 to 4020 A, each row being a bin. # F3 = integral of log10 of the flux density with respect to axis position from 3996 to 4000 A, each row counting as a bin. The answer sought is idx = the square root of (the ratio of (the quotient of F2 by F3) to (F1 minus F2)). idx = 0.79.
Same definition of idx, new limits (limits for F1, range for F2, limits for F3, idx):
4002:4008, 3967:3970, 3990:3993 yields 0.38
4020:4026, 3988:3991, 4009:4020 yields 0.33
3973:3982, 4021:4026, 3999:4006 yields 0.53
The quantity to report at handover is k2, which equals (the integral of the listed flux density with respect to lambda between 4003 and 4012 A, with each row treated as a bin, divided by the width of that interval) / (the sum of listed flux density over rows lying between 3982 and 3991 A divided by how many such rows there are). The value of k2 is 1.06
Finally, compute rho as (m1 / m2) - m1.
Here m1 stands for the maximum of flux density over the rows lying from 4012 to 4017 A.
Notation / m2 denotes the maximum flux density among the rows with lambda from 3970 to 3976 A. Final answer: -4.75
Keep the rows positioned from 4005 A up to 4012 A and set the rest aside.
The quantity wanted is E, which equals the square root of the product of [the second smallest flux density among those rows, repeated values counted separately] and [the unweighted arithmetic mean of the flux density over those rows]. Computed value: 6.08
